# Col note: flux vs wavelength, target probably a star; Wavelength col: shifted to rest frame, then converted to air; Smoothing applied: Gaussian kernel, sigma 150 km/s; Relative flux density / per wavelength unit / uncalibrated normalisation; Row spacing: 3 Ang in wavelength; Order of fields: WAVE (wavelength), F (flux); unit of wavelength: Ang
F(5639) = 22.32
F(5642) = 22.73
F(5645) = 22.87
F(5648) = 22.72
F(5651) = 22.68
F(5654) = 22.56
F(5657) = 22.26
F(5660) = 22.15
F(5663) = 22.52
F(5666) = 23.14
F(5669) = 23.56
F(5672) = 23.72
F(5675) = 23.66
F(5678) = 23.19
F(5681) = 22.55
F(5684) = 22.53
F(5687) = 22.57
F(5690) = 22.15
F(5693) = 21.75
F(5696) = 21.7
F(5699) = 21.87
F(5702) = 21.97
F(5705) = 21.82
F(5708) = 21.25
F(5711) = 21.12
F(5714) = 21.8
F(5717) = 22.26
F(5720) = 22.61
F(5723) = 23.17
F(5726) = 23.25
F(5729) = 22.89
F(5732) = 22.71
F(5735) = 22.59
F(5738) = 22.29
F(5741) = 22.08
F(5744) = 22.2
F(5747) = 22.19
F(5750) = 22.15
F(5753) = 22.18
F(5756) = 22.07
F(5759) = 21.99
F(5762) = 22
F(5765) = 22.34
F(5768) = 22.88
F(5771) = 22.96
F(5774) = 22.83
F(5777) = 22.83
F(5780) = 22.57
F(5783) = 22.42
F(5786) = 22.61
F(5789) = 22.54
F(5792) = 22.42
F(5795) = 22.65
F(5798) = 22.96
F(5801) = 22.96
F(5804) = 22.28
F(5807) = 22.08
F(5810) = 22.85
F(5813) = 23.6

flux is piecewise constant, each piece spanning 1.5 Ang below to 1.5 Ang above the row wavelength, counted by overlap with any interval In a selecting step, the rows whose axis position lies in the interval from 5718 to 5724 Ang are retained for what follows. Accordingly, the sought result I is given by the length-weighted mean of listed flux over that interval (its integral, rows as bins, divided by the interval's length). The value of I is 22.8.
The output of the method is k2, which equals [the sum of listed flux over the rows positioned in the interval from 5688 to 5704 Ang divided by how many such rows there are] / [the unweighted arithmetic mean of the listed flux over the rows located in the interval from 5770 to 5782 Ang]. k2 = 0.96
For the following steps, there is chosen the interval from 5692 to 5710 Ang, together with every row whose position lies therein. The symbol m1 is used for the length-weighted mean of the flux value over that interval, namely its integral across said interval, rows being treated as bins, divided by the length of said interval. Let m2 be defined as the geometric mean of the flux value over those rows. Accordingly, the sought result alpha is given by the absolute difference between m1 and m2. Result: 0.016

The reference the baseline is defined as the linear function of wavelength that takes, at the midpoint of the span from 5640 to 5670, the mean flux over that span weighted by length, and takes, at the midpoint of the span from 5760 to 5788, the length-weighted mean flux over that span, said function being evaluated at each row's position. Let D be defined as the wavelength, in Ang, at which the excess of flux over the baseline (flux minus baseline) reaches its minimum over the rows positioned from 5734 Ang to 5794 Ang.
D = 5759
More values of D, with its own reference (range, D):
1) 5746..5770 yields 5759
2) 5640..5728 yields 5711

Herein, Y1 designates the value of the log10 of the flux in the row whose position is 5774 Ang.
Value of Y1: 1.36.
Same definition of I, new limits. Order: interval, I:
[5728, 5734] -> 22.8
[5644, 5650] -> 22.8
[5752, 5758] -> 22.1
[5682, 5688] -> 22.5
